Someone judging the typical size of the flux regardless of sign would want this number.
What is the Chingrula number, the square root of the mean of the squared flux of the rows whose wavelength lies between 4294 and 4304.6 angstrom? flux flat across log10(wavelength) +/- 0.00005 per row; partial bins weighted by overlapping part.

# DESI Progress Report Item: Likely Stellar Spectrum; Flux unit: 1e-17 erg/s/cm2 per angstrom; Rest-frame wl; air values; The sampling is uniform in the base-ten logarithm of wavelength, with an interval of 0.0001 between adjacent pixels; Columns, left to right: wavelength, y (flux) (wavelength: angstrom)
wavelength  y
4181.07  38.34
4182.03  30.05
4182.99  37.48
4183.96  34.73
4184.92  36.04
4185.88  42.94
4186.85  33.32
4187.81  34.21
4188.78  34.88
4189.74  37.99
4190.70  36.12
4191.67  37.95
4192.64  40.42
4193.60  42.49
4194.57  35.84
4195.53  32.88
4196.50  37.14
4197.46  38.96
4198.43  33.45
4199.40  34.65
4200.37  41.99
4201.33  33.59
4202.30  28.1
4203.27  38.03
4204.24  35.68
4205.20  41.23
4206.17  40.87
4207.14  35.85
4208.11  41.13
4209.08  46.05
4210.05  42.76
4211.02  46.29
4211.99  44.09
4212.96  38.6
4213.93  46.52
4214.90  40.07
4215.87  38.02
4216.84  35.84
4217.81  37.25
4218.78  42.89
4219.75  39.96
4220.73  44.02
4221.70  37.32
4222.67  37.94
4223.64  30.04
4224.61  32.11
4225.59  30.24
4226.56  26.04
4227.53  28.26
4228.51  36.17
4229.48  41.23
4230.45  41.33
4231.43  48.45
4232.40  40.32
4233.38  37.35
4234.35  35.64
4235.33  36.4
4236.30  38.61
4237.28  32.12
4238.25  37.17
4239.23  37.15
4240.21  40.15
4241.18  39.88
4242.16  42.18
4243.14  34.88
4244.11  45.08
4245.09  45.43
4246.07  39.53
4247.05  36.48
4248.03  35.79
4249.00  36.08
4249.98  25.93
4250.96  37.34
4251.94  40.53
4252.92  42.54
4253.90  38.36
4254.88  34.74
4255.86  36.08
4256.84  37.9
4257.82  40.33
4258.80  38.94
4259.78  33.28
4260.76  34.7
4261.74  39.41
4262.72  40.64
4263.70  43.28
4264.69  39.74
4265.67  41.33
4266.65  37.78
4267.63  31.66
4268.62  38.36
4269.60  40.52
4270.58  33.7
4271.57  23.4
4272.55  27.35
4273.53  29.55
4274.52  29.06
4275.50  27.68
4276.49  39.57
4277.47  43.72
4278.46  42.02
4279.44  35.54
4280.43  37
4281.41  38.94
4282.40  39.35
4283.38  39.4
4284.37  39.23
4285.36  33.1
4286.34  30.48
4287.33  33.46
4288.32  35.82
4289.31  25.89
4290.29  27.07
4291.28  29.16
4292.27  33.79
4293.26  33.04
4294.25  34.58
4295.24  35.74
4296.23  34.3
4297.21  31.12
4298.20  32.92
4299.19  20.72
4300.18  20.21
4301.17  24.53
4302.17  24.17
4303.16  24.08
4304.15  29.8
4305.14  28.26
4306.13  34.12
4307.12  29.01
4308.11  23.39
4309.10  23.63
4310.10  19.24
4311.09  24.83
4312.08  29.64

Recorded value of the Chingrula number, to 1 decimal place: 28.9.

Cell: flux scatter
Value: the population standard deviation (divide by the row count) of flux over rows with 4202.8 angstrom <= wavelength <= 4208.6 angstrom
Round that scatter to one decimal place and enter 2.4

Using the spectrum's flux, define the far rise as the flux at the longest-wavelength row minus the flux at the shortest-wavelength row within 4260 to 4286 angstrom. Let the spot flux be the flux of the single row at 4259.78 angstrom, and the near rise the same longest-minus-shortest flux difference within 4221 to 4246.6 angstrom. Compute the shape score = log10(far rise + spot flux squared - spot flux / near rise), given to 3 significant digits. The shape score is 3.04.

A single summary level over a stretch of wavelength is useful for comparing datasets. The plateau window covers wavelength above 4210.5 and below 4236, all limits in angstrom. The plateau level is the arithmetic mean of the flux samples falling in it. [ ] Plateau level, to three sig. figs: 38.2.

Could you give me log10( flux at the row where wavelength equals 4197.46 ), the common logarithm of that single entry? 1.59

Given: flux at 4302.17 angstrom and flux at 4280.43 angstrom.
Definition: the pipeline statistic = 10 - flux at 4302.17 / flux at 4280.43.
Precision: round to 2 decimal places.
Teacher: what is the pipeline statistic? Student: 9.35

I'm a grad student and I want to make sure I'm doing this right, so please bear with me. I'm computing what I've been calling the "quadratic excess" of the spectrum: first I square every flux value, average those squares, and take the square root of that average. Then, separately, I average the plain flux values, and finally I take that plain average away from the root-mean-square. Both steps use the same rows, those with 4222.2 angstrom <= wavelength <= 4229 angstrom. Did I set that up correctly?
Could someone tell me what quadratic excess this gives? 0.24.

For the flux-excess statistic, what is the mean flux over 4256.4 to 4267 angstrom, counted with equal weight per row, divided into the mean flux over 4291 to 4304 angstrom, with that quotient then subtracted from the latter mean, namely 28.4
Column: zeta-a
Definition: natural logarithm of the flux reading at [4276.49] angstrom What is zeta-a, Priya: 3.68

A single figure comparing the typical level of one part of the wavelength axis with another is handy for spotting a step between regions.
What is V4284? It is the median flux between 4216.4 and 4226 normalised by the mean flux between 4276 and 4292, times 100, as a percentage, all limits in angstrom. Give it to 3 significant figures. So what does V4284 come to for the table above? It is 105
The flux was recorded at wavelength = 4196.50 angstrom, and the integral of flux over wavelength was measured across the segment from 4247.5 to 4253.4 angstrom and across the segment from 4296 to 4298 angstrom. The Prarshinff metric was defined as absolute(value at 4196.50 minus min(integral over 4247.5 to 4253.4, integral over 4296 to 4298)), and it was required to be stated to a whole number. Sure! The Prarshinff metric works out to 28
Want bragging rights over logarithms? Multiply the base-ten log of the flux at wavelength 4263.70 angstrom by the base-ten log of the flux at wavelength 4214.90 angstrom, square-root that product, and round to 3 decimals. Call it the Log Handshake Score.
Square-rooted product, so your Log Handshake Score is 1.619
